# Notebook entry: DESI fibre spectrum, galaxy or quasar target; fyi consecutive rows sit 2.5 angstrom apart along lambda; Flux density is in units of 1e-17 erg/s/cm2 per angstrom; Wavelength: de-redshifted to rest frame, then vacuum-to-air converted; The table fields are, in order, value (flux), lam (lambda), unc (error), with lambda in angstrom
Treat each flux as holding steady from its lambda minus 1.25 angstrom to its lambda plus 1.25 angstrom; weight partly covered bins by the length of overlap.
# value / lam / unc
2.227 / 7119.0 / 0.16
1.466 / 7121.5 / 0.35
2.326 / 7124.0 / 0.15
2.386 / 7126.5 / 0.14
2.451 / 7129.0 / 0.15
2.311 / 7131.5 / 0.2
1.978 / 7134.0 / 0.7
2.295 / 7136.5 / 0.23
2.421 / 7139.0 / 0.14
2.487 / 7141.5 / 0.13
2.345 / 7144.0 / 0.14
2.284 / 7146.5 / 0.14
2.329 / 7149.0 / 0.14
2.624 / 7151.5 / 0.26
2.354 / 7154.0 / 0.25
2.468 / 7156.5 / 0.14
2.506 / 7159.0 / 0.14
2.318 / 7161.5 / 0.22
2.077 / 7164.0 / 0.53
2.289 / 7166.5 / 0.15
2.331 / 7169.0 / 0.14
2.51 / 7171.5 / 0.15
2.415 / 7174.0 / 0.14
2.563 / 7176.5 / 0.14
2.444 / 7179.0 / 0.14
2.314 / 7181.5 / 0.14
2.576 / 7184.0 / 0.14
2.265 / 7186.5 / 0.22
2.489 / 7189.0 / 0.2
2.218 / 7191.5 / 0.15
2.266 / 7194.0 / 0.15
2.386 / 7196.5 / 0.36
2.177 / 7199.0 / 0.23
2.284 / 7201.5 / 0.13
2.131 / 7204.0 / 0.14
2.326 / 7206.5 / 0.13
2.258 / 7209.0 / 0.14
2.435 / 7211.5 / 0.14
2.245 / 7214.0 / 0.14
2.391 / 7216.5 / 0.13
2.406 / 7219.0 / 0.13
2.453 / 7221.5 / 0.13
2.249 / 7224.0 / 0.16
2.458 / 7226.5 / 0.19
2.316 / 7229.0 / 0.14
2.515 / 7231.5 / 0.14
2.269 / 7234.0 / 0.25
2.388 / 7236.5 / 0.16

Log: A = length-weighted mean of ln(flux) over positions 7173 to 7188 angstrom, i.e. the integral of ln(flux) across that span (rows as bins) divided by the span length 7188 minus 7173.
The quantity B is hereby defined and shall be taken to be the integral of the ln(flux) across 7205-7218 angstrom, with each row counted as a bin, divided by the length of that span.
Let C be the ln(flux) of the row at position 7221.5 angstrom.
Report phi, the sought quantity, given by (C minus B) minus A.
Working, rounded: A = 0.89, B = 0.84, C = 0.897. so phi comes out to -0.834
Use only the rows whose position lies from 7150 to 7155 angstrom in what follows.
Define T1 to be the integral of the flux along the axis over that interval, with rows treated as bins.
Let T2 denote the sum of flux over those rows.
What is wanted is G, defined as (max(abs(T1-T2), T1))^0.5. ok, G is 3.53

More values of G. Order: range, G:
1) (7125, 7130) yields 3.47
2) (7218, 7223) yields 3.48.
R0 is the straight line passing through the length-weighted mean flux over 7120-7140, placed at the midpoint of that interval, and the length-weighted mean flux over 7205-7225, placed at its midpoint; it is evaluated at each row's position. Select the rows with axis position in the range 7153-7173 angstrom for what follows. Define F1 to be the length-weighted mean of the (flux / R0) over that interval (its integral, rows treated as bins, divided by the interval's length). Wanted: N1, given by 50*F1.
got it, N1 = 52.2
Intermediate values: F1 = 1.04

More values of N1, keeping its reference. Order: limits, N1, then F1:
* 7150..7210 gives 51.6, 1.03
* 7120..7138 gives 49.5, 0.99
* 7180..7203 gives 50.5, 1.01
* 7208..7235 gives 50.2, 1.00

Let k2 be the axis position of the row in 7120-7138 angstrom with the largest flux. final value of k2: 7129.0 angstrom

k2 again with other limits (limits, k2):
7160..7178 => 7176.5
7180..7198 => 7184.0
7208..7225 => 7221.5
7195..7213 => 7211.5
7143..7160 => 7151.5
